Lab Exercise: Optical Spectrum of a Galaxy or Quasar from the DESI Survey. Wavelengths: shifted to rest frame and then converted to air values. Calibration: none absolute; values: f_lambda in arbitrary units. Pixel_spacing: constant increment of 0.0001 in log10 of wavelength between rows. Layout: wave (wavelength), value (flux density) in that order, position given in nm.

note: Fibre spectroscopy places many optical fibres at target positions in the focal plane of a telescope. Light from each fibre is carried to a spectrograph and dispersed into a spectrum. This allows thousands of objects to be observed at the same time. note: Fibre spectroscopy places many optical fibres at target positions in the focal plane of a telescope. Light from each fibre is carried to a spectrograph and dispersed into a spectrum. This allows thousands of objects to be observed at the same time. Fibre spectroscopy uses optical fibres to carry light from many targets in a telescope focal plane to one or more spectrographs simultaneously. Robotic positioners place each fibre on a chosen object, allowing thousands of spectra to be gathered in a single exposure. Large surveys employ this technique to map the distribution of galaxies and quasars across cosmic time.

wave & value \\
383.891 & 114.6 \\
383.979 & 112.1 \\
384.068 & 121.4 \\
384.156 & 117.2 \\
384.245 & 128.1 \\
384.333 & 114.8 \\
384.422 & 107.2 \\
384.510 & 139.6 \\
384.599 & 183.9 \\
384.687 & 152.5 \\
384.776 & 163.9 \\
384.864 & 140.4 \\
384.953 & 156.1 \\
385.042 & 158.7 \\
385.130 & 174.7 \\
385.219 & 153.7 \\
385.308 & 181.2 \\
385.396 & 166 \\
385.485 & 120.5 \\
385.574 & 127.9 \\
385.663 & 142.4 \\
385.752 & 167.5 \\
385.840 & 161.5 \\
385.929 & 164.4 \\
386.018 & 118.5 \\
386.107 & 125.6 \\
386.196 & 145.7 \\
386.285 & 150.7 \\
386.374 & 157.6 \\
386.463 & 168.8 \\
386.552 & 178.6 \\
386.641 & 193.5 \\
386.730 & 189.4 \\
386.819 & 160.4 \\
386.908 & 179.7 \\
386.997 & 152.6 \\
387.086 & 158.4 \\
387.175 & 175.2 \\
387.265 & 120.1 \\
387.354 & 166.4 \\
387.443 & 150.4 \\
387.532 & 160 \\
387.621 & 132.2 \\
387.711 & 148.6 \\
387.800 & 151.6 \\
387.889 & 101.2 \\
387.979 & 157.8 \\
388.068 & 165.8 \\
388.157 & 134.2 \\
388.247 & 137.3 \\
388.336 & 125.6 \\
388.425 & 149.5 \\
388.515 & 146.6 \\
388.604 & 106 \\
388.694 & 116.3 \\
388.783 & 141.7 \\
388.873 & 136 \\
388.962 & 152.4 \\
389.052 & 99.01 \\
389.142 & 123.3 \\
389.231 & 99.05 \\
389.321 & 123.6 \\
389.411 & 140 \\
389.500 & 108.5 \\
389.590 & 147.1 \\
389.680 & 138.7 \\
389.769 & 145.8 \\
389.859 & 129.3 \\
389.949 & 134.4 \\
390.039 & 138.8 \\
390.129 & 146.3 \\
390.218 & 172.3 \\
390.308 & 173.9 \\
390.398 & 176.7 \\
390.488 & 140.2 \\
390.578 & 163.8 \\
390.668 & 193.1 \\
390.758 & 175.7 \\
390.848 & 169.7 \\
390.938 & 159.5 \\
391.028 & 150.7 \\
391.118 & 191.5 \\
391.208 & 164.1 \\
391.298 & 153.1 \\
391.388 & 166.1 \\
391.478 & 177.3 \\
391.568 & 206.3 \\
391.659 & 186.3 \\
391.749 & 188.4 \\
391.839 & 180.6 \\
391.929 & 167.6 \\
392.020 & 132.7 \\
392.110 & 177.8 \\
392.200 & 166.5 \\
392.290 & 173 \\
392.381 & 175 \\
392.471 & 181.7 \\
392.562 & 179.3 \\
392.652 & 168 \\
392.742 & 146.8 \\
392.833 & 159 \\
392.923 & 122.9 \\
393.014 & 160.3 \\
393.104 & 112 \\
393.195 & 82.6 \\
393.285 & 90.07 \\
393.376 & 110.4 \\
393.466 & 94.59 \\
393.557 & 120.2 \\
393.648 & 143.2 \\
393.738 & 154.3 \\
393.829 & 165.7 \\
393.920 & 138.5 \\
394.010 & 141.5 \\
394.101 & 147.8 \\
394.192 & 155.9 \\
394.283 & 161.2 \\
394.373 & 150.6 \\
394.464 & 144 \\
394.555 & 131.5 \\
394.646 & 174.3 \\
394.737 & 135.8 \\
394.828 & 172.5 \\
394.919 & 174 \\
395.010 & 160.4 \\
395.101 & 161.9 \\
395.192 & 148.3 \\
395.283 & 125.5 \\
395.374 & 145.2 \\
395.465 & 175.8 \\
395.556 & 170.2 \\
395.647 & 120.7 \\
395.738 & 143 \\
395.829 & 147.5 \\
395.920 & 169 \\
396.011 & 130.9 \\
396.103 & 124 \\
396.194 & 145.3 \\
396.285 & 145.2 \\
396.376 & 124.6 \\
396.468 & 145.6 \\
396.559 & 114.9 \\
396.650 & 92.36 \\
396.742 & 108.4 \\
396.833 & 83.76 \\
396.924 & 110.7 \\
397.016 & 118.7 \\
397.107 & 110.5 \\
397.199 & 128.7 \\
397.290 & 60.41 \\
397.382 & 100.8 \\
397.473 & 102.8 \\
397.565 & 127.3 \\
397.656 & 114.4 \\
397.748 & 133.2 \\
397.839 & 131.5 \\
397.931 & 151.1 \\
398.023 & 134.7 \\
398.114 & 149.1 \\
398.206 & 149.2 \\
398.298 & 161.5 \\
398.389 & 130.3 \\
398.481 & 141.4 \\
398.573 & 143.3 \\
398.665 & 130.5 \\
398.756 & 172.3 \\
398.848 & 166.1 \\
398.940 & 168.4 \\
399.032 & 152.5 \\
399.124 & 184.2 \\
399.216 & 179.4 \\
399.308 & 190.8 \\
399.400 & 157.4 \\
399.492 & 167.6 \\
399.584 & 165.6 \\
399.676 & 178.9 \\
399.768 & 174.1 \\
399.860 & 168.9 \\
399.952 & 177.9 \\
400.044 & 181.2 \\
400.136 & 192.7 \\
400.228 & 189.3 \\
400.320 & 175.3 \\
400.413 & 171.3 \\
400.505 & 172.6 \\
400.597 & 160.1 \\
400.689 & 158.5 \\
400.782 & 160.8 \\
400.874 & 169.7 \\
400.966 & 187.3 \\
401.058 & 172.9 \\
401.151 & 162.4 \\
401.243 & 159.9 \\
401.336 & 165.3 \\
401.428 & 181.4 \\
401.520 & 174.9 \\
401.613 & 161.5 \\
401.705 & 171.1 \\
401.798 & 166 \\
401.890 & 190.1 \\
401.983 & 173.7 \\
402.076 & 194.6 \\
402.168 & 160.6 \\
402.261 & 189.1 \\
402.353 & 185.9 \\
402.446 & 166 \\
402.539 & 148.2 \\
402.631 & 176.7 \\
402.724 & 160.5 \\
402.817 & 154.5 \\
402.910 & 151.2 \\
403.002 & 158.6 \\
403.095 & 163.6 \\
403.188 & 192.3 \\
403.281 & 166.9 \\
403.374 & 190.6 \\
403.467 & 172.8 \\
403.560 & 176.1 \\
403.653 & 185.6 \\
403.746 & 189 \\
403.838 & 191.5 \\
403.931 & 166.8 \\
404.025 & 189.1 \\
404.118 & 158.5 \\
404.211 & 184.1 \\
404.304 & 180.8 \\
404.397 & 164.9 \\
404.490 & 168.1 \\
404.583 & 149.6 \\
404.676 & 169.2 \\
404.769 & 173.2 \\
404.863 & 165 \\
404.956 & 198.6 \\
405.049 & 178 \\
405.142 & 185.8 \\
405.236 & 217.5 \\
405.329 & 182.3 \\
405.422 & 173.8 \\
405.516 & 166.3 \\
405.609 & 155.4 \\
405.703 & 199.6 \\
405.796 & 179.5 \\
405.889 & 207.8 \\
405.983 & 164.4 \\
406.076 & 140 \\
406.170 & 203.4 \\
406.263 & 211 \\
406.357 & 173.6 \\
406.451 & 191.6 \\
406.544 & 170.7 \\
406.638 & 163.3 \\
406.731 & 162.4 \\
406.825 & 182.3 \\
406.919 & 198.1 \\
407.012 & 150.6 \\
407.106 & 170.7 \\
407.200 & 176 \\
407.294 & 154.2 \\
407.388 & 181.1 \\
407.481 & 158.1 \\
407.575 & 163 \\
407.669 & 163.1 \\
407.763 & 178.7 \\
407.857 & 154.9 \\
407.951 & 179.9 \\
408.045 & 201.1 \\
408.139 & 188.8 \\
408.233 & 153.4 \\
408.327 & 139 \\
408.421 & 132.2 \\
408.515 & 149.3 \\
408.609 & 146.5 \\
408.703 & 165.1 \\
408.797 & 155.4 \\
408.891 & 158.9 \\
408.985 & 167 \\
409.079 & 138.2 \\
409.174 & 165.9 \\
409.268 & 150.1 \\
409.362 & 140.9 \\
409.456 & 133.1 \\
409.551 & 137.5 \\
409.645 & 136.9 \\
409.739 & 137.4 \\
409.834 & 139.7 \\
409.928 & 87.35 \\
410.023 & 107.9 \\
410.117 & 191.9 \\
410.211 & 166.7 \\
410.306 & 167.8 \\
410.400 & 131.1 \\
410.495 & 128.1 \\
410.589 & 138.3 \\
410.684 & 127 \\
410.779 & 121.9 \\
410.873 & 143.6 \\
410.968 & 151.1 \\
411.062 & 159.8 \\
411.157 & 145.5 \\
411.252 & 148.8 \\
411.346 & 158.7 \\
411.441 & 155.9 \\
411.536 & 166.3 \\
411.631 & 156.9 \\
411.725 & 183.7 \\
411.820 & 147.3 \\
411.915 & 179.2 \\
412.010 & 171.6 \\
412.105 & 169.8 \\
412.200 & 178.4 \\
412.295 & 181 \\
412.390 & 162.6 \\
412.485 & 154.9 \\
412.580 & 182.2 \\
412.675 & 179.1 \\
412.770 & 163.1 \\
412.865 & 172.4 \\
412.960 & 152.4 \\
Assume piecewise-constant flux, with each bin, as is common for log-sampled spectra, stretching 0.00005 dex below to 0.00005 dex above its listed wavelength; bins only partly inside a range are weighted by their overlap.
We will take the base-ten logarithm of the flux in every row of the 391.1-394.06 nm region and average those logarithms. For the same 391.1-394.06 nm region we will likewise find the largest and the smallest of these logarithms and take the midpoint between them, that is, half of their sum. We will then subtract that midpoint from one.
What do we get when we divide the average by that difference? -1.95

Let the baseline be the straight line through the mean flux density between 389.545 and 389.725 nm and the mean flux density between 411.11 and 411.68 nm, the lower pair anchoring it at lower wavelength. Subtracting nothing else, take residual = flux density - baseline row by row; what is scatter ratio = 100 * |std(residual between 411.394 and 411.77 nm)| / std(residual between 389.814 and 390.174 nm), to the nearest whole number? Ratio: 180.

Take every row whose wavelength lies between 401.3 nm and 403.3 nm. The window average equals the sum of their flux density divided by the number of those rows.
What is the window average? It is 171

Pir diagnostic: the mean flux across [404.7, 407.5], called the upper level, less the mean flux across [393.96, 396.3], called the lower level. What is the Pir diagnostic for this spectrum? 28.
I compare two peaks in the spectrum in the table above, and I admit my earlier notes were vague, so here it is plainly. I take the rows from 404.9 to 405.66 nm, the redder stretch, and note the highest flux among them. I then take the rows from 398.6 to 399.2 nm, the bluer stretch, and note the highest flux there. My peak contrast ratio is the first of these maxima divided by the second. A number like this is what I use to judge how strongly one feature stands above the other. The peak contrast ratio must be 1.18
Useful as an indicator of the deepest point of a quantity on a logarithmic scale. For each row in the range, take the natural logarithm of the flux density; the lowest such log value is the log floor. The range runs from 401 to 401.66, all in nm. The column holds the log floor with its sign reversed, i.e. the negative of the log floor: -5.07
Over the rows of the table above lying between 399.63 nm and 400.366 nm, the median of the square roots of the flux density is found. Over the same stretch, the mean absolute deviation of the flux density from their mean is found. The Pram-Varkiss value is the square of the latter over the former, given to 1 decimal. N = 2.7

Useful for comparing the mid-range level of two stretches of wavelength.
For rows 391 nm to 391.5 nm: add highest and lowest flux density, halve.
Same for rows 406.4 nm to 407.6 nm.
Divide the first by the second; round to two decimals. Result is 0.98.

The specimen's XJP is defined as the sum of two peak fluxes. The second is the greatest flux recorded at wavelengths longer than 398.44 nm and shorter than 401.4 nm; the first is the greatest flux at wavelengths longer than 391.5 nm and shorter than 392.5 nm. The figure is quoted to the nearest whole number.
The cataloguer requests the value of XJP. 399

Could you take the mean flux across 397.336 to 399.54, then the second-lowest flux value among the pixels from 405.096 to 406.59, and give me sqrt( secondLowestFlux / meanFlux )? 1.03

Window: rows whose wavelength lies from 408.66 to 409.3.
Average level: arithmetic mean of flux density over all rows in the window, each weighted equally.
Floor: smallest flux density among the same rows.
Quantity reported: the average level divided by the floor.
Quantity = 1.14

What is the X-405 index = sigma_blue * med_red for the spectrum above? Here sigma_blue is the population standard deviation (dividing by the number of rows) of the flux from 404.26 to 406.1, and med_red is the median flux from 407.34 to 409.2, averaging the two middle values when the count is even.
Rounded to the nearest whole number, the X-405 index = 3008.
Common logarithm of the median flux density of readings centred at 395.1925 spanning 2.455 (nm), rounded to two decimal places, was 2.17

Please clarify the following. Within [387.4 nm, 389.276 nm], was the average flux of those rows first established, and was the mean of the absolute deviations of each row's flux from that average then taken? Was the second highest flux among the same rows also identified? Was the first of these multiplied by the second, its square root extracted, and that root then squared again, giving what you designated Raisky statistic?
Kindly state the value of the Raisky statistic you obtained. 2712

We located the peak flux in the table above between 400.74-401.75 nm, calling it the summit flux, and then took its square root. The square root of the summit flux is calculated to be 13.7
